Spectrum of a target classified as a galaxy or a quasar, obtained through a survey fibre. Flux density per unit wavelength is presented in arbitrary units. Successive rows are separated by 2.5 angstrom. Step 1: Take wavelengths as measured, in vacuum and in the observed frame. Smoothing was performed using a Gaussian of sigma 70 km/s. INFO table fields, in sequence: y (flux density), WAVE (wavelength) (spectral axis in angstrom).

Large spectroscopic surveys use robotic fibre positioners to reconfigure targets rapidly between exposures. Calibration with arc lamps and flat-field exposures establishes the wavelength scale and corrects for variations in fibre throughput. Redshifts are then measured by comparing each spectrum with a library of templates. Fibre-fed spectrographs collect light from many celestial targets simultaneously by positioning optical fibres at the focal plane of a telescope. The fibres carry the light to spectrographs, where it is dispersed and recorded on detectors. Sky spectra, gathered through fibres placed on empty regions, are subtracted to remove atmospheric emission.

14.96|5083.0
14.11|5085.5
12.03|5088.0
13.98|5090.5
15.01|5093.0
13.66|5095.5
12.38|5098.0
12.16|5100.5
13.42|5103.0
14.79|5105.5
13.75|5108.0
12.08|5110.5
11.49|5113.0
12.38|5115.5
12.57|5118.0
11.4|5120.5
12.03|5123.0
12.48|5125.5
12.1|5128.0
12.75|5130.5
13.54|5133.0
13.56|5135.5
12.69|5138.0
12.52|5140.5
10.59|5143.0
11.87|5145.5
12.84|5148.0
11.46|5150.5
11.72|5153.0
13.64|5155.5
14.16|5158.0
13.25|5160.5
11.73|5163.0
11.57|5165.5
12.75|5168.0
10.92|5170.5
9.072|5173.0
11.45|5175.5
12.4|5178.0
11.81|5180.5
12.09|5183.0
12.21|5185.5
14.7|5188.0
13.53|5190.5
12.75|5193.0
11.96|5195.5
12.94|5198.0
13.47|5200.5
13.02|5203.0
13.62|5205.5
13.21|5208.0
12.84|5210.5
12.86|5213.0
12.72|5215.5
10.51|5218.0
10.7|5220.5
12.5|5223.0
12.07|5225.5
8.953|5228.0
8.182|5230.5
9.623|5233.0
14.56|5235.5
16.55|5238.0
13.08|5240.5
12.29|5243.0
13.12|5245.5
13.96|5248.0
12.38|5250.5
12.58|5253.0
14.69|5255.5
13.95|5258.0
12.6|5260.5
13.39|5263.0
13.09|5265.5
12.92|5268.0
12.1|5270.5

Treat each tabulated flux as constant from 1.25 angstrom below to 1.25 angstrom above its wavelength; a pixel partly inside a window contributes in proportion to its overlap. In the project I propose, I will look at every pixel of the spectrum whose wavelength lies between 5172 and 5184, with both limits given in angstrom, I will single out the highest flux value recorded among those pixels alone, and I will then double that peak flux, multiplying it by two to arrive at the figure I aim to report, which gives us 24.8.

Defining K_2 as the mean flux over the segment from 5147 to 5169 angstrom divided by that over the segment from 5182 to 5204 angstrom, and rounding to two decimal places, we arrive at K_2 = 0.97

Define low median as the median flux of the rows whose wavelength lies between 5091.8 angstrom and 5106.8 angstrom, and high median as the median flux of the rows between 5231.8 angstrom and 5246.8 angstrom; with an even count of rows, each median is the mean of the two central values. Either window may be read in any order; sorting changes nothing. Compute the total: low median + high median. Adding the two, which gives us 26.6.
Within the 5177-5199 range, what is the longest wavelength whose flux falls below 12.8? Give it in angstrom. 5195.5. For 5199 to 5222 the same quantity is 5220.5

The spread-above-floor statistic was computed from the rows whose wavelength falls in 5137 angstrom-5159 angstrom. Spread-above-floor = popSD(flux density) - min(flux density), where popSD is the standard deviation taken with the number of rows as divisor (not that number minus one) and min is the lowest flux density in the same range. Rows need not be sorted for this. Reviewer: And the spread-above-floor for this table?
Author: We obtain -9.5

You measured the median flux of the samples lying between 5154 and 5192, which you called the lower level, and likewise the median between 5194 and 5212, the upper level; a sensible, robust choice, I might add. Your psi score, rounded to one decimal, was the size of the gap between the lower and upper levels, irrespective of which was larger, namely 0.8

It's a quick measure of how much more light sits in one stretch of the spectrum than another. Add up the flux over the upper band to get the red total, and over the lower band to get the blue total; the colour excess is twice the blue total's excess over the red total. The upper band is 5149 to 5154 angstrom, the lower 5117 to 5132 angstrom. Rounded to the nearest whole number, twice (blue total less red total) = 100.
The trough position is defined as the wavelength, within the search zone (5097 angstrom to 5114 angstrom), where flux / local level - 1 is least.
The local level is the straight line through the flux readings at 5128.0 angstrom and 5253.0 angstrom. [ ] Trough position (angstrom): 5113.0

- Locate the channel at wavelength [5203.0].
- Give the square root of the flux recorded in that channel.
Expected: 3.61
